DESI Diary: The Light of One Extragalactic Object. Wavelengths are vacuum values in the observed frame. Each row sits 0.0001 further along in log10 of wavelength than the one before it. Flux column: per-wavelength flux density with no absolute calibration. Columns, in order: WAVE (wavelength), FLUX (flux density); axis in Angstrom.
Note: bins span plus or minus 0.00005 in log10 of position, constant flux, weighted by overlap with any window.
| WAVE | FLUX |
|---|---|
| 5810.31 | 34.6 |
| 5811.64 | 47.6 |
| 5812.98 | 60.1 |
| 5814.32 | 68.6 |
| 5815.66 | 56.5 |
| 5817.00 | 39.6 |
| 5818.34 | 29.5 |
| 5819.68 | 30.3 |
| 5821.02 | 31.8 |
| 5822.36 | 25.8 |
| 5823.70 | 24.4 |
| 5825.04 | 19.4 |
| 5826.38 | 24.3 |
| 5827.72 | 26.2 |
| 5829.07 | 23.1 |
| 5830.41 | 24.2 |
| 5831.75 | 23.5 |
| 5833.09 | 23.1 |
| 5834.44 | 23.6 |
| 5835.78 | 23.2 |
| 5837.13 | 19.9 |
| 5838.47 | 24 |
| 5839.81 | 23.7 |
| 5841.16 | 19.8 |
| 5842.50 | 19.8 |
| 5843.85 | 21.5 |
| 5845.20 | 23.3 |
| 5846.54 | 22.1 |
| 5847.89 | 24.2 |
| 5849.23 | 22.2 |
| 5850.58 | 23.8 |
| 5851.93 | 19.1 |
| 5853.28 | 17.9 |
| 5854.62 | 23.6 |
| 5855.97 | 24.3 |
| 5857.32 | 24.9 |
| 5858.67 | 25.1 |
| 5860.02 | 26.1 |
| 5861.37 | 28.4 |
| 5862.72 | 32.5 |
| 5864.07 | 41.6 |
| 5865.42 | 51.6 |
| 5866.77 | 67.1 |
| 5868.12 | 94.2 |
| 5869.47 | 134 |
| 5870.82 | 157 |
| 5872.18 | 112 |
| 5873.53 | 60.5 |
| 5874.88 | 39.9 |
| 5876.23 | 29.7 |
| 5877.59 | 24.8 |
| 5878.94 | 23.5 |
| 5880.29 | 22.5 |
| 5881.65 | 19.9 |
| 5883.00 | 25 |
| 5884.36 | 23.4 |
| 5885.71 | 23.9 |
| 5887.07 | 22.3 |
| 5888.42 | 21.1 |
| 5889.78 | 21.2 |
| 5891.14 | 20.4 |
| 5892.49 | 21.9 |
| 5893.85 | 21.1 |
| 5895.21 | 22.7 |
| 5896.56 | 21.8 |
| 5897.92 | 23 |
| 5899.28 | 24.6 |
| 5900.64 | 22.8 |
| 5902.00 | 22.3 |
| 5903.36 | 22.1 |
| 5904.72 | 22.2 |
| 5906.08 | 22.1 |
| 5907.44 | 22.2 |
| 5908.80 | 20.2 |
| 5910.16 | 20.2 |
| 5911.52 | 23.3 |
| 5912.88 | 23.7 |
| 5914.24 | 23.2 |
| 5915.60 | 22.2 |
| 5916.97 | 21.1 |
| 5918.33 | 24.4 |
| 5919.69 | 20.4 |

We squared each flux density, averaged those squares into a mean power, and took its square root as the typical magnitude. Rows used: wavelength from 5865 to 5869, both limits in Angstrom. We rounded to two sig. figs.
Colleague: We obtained 73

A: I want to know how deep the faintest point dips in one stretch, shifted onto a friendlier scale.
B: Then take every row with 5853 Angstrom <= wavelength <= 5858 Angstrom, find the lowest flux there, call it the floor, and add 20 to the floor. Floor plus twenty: 37.9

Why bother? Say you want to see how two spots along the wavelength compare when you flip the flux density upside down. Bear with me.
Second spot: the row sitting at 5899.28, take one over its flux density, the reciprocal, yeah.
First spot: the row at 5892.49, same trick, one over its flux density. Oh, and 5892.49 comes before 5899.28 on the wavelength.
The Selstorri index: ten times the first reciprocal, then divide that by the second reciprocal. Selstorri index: 11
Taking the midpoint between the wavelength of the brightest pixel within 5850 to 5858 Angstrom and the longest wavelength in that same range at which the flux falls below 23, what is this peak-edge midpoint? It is 5855.3 Angstrom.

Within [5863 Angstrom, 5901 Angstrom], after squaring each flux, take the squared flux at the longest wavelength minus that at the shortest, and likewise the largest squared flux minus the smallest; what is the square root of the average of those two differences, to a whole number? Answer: 107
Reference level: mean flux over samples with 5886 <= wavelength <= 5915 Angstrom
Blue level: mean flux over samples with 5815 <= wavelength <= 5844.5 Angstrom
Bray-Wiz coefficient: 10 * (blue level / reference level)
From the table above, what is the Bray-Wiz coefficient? 12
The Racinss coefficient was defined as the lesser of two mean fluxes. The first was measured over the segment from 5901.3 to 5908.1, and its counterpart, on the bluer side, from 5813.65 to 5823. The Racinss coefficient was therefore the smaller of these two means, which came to 22.2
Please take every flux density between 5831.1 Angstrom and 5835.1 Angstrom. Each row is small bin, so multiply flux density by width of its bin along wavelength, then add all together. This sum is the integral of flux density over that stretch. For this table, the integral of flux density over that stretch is 94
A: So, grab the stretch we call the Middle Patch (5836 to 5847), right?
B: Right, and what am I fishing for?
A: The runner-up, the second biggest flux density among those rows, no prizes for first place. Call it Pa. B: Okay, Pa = 23.7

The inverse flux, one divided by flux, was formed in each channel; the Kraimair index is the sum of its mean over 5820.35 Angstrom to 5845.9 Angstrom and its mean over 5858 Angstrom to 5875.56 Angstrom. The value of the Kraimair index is 0.065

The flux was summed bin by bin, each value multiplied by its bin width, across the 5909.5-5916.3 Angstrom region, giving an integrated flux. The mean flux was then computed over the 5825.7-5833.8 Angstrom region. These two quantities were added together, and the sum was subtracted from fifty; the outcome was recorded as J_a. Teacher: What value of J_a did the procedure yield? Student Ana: -127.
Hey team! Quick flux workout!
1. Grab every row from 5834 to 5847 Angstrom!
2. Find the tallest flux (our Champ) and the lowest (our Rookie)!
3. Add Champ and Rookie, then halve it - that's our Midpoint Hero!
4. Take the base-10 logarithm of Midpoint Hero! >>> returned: 1.34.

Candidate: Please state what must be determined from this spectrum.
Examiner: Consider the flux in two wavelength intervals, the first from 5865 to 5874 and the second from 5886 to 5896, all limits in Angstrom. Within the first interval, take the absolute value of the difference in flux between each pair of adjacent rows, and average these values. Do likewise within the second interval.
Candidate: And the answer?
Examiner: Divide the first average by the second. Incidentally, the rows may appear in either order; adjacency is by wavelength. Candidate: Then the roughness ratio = 34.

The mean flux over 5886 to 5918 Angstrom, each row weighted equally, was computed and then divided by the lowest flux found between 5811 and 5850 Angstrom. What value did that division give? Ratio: 1.14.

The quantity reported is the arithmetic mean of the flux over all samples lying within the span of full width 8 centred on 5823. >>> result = 26.0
